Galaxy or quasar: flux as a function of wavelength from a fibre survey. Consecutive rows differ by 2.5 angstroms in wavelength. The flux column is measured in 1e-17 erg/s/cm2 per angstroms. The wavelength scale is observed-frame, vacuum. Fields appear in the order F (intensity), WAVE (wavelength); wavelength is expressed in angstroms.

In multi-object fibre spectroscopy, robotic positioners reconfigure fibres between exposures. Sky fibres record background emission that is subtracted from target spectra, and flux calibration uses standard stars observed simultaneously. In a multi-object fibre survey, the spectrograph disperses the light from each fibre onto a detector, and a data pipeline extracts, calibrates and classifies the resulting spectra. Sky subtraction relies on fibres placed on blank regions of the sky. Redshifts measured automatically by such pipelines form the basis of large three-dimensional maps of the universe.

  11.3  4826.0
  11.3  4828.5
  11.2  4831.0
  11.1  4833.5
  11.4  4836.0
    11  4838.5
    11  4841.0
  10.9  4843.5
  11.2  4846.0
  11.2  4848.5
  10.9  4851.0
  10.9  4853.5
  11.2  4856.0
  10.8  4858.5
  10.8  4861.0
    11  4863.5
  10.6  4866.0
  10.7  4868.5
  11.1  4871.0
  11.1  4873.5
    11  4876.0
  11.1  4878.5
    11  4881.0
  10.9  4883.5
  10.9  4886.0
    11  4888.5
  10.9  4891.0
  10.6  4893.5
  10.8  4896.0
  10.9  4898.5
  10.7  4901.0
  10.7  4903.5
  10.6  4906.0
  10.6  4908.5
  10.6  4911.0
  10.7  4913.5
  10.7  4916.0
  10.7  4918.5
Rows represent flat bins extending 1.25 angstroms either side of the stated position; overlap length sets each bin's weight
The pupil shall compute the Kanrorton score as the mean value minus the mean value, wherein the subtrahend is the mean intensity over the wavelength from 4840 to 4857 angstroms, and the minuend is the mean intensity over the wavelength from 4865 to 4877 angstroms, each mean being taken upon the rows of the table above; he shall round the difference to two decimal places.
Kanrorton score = -0.14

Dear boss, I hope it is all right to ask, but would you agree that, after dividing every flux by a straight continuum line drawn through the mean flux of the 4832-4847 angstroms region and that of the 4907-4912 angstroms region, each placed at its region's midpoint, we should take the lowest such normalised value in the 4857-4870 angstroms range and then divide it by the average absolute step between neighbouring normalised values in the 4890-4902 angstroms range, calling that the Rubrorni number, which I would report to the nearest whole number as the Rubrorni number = 52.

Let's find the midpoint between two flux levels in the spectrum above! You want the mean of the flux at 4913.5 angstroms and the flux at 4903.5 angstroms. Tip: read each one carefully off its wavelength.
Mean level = 10.7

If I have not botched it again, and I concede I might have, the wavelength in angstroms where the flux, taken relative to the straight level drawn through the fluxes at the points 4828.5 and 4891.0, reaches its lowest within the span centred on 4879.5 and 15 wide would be 4883.5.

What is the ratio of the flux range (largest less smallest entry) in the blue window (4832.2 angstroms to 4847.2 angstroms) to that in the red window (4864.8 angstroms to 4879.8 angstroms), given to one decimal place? 1.0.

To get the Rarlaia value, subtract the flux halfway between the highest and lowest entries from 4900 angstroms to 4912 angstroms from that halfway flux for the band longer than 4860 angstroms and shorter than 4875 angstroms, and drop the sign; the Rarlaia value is 0.20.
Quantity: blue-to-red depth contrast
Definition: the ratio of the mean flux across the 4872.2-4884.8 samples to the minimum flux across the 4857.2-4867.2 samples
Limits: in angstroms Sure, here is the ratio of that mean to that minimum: 1.04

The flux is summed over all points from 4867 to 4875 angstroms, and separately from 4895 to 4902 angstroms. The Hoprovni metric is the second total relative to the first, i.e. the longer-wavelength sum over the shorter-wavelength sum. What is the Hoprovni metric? 0.98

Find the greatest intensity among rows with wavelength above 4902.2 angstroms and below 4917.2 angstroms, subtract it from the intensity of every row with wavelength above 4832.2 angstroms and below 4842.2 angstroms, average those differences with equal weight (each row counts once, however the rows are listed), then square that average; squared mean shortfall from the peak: 0.181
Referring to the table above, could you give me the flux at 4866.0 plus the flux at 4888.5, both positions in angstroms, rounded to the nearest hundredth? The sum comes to 21.60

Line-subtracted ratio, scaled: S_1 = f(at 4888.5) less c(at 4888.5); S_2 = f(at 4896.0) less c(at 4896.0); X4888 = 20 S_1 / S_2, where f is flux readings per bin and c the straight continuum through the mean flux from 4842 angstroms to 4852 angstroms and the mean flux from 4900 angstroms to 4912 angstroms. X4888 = 53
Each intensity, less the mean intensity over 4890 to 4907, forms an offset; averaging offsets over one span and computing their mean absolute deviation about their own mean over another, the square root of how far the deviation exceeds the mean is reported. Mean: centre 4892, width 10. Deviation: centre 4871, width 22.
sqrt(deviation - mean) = 0.27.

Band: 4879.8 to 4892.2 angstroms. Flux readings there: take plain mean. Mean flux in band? 10.9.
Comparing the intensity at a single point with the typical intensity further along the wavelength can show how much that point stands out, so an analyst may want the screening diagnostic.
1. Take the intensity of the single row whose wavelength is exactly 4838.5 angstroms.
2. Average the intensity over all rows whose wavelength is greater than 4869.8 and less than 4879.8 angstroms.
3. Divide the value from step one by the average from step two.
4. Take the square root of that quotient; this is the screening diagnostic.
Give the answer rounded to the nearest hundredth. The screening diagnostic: 1.00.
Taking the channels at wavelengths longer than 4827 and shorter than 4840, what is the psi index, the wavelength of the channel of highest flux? 4836.0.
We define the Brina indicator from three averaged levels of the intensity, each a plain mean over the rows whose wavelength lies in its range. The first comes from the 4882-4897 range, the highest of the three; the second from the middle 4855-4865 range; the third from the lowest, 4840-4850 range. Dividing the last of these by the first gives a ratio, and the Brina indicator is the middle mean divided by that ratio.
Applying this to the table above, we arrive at 10.7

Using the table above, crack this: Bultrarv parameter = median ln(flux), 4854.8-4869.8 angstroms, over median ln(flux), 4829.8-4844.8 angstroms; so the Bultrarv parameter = 0.99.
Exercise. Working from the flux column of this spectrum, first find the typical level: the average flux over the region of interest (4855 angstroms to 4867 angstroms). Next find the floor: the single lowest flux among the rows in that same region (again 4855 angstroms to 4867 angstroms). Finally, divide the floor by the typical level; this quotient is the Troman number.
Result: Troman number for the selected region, 0.974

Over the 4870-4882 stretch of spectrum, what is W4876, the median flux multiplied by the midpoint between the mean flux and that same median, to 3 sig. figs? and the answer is 123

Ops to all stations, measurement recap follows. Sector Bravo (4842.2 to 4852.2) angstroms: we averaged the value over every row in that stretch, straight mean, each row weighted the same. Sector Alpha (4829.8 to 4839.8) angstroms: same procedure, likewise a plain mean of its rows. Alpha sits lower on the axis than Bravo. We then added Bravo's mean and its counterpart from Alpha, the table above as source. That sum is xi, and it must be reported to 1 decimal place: 22.2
